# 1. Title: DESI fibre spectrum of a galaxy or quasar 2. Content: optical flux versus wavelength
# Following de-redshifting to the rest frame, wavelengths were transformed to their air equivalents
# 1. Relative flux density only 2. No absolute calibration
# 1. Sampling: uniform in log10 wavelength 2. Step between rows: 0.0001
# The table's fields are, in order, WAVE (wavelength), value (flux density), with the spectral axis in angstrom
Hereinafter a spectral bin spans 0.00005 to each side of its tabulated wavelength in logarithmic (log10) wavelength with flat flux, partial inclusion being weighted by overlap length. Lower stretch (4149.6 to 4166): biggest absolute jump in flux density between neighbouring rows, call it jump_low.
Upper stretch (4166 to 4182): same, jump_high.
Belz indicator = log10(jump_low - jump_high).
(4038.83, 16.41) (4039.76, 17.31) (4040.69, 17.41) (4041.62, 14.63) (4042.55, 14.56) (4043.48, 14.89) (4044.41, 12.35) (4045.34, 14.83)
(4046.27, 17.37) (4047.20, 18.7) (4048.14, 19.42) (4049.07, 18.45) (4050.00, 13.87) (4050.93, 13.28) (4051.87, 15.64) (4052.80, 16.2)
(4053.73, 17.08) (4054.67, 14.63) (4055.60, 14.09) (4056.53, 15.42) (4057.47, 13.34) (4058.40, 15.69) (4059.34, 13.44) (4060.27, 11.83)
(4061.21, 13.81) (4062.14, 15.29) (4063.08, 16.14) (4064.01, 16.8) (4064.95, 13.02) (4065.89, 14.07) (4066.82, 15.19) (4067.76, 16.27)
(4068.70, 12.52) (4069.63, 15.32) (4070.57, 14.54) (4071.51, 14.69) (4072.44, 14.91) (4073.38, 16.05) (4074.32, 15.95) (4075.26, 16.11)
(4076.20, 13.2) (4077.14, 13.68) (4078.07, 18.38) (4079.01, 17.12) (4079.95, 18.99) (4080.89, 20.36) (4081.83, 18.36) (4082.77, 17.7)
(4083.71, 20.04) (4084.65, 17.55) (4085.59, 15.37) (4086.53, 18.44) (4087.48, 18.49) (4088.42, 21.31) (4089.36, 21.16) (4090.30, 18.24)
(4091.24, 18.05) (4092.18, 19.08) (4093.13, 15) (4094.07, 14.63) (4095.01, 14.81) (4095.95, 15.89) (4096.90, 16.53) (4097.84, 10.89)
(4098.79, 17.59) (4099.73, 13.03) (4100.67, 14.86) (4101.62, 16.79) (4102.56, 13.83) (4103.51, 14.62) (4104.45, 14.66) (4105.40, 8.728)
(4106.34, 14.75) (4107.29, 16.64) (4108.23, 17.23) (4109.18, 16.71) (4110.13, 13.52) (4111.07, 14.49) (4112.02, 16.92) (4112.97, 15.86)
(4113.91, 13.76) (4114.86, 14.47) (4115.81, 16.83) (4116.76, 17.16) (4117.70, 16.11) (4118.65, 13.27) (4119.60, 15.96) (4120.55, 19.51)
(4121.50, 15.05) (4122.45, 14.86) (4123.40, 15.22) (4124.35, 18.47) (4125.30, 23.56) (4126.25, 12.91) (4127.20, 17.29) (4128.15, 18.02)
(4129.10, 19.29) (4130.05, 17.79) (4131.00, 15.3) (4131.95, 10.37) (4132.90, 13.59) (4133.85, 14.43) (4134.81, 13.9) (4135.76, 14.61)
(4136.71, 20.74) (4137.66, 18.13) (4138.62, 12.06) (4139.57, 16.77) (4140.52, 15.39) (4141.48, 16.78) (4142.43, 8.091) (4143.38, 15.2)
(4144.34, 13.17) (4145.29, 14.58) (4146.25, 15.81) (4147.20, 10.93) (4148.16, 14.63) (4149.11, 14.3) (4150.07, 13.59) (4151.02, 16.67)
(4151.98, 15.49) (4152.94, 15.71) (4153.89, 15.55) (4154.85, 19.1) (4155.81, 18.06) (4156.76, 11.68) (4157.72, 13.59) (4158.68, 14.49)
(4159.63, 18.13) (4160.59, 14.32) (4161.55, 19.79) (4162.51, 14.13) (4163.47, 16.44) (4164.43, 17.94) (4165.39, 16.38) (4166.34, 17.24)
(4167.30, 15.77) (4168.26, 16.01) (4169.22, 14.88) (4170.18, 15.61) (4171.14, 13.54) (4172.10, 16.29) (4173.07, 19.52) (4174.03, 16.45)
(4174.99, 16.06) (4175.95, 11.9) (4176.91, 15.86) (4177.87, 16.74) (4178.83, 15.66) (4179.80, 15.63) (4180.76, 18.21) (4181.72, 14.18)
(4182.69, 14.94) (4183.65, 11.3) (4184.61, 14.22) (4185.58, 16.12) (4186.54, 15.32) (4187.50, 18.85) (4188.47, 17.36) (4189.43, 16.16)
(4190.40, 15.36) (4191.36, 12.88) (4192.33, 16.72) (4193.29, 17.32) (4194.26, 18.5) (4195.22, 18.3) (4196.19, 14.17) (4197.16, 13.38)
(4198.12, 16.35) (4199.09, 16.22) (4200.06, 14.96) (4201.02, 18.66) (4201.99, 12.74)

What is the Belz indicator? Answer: 0.3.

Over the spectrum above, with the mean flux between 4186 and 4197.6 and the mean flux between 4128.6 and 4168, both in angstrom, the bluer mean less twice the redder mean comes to -17.0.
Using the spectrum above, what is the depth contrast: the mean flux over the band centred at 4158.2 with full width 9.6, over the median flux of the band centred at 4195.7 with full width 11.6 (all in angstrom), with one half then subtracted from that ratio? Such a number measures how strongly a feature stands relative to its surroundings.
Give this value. 0.48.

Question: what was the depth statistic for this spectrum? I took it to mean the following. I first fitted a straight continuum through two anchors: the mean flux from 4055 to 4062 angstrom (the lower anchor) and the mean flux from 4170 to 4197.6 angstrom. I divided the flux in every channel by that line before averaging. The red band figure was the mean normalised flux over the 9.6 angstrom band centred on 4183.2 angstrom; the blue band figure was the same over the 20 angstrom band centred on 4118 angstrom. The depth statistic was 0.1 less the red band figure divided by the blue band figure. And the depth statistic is -0.80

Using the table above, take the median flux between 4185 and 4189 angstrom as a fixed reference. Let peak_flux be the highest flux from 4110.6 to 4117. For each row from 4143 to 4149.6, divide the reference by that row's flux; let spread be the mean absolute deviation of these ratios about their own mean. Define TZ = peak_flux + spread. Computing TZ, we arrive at 17.3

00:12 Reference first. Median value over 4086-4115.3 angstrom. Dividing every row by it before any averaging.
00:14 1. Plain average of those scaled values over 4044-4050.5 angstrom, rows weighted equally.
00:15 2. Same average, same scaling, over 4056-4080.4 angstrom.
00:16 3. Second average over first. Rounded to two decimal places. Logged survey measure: 0.92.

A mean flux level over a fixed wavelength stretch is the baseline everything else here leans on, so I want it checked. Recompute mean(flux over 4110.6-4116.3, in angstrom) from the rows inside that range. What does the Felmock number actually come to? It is 15.4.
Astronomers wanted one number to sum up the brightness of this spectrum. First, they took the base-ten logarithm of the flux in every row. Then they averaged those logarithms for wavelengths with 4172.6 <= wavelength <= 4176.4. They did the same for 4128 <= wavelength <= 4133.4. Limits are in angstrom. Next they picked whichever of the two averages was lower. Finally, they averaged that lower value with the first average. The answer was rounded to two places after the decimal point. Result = 1.19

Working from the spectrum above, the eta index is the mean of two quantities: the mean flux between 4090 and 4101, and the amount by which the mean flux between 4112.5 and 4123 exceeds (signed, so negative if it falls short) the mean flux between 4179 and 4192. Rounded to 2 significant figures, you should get 8.0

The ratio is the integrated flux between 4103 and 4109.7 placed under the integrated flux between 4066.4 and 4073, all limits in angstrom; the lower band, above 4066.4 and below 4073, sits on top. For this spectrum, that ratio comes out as 0.99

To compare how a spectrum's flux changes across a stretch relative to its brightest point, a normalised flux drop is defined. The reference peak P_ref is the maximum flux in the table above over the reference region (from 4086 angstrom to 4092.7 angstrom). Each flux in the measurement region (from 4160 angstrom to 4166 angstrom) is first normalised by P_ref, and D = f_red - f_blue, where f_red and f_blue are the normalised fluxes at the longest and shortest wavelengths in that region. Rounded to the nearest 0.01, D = 0.10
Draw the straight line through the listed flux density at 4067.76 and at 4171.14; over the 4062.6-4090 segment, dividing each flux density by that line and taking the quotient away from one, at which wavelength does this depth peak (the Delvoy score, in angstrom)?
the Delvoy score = 4068.70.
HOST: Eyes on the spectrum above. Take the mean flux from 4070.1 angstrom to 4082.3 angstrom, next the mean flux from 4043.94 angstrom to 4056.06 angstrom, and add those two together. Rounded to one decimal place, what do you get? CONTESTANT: 32.2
